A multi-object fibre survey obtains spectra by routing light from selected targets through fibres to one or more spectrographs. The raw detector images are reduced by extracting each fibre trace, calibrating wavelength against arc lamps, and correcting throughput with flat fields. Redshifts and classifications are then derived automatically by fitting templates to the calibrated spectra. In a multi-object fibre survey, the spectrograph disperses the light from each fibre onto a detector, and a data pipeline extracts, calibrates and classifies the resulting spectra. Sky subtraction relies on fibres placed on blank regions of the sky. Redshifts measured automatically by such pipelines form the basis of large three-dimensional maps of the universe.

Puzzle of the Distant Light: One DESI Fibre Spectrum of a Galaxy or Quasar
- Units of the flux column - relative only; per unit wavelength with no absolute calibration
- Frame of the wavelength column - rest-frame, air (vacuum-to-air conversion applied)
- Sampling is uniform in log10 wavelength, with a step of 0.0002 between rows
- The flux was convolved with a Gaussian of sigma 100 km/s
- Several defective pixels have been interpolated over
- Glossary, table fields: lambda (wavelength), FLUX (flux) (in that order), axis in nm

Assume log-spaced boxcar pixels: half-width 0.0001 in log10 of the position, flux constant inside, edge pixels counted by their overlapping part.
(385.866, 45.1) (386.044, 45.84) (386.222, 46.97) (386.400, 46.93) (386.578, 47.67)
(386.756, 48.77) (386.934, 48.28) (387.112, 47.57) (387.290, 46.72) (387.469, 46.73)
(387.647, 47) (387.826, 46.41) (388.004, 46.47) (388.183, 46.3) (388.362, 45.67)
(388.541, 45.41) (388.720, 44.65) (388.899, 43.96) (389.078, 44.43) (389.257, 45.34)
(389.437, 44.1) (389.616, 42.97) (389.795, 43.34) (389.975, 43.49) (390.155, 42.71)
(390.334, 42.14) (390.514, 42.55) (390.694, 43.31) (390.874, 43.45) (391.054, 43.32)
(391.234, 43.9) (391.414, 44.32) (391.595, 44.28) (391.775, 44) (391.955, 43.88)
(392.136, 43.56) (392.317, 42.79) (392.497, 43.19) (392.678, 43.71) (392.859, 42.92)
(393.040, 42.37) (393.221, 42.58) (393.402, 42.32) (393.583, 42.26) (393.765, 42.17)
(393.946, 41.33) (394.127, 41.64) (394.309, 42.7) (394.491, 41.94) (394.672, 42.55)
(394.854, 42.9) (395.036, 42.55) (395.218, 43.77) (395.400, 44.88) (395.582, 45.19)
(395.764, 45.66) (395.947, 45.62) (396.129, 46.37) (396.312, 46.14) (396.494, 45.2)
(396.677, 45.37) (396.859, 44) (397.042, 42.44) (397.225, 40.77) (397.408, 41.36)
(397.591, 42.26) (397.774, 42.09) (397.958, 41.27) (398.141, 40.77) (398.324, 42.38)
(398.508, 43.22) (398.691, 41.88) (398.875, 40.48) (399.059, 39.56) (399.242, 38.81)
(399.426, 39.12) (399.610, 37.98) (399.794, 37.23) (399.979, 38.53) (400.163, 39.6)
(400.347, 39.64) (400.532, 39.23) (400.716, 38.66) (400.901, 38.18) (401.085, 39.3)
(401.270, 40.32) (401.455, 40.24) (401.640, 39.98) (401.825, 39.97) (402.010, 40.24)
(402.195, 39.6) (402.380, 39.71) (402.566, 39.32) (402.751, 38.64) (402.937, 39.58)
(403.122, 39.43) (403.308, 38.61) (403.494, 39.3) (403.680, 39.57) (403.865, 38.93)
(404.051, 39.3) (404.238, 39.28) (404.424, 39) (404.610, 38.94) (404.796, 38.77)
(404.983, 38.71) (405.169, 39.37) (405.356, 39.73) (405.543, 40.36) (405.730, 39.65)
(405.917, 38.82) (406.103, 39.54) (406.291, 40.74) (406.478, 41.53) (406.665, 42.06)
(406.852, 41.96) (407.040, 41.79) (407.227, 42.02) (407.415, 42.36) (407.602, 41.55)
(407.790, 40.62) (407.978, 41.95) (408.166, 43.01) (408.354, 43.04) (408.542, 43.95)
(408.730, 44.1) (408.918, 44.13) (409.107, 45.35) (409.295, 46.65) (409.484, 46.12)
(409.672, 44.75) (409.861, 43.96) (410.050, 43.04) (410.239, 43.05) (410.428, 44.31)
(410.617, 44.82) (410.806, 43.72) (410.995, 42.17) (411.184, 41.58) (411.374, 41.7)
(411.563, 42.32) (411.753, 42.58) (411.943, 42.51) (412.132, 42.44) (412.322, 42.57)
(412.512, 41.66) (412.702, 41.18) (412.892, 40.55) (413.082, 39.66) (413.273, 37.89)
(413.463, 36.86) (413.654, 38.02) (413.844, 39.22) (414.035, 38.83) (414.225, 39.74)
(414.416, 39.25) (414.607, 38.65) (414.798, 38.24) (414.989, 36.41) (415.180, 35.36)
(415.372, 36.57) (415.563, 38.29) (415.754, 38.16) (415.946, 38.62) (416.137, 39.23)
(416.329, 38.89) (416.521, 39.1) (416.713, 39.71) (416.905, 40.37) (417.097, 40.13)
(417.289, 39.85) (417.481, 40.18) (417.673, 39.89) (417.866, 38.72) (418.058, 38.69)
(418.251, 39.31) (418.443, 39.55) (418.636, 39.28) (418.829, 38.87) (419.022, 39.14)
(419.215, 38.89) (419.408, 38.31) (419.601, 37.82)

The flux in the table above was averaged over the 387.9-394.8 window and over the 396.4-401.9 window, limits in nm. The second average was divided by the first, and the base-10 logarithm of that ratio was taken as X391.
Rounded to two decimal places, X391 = -0.03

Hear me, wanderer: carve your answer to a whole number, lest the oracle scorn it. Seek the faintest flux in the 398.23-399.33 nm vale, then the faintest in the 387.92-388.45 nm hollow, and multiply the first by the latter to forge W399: 1772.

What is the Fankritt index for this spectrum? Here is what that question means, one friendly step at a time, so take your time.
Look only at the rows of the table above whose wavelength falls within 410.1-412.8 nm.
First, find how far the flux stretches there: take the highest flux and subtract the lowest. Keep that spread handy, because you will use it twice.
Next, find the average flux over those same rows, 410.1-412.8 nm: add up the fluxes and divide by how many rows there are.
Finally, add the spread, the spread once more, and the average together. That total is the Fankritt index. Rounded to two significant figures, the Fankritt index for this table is 50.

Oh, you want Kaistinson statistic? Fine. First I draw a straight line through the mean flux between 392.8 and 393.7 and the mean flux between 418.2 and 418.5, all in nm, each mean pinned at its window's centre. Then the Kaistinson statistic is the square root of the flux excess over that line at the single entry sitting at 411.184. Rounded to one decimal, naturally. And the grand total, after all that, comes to 1.1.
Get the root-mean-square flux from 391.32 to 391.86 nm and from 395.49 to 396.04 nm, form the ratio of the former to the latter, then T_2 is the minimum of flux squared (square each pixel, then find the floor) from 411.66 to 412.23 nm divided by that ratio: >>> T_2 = 1854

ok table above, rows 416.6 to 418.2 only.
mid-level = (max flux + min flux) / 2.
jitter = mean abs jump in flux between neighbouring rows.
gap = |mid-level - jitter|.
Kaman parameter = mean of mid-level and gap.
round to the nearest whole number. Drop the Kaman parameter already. 39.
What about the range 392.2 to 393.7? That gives 43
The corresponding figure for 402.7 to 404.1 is 39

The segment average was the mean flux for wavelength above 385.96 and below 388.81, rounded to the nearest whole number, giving 47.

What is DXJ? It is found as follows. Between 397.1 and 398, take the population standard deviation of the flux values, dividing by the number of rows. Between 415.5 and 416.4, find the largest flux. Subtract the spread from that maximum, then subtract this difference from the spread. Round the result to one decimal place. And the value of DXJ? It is -38.1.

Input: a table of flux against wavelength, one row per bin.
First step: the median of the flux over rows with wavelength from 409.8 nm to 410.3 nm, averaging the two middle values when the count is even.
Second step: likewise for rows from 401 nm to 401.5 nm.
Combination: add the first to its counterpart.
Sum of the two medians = 83.3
